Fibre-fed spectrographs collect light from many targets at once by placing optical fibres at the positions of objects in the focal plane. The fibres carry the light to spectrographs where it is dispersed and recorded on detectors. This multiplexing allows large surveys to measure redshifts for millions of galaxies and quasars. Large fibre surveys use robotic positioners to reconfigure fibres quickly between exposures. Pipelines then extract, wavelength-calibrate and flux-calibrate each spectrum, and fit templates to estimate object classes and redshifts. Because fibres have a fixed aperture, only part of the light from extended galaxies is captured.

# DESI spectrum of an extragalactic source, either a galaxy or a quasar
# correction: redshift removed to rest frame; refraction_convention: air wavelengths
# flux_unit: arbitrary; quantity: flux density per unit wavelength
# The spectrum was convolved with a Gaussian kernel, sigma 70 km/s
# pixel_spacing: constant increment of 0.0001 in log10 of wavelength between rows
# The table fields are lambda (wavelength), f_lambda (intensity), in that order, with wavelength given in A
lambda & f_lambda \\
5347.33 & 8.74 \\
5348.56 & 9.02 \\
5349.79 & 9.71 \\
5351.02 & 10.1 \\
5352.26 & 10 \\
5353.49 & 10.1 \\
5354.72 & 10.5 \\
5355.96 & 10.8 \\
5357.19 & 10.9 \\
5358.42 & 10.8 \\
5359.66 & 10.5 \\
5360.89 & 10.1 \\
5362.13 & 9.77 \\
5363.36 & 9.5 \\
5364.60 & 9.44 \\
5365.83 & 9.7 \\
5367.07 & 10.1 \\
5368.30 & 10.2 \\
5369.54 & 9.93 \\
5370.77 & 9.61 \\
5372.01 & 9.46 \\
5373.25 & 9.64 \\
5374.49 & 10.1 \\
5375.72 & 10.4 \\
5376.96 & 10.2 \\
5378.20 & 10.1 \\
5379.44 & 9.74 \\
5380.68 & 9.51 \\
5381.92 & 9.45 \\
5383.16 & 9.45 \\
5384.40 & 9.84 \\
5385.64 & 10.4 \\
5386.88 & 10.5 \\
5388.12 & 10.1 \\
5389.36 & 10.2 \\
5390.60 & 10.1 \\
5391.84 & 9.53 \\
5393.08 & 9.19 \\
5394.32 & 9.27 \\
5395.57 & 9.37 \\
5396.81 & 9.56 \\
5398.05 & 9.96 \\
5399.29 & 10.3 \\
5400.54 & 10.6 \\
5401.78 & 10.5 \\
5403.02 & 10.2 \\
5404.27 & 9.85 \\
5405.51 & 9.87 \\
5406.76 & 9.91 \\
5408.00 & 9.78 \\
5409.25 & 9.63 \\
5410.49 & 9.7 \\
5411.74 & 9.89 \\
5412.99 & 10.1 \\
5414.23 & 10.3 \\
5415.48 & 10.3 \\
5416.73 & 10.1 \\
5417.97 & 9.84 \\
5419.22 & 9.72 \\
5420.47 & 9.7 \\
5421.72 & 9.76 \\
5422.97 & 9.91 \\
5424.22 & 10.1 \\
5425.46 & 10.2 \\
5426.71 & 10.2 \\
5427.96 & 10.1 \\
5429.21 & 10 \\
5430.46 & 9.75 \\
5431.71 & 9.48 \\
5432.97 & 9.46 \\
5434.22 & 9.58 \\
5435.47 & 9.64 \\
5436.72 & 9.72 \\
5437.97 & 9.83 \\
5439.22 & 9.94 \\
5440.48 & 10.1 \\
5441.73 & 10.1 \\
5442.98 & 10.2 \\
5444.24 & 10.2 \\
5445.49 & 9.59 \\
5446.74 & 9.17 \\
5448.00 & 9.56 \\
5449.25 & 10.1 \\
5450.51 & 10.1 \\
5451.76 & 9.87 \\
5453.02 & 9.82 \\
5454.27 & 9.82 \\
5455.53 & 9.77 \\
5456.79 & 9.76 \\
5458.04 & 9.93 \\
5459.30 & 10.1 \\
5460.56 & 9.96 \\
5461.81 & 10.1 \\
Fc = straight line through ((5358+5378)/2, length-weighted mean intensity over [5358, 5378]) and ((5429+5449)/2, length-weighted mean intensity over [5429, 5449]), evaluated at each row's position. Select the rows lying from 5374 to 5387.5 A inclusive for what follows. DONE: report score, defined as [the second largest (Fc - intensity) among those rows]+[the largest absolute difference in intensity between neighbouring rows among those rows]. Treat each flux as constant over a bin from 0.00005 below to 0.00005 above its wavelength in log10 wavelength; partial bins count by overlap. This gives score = 1.0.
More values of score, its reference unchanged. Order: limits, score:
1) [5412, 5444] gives 0.6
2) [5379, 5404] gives 1.2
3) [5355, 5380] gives 0.9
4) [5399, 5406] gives 0.3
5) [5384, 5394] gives 0.9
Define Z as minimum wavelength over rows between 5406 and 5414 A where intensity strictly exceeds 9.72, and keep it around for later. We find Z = 5406.76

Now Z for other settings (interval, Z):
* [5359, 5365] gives 5359.66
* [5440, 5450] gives 5440.48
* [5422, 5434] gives 5422.97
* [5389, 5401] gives 5389.36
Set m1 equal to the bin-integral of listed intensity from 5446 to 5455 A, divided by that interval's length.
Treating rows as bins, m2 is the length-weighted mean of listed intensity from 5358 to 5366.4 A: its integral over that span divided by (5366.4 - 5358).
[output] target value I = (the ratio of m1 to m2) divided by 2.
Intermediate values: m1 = 9.8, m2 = 10.0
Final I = 0.491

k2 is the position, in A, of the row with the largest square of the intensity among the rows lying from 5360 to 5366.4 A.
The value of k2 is 5360.89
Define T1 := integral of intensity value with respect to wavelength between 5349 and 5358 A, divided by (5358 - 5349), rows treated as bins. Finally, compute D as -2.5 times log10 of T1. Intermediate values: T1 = 10.3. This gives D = -2.531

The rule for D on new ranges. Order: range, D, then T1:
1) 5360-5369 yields -2.484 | 9.9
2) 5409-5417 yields -2.502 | 10.0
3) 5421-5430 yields -2.504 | 10.0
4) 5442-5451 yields -2.484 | 9.8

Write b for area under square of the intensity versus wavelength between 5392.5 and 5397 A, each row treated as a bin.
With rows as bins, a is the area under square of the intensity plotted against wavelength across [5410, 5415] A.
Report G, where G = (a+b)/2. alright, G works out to 446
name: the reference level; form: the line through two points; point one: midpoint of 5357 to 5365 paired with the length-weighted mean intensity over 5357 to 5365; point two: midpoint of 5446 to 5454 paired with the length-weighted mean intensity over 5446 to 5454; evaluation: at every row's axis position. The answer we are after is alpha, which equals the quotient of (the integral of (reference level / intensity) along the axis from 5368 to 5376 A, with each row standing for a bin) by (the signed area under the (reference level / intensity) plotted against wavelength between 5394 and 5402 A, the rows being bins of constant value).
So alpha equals 1.02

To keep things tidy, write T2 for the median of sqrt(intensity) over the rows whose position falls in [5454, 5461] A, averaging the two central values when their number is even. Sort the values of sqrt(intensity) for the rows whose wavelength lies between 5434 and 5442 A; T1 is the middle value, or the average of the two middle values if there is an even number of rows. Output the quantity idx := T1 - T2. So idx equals -0.01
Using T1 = 3.14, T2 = 3.14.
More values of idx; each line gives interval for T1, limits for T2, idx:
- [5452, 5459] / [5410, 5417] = -0.04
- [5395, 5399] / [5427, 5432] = -0.05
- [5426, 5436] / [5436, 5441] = -0.03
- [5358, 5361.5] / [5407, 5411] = 0.13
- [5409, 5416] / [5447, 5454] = 0.02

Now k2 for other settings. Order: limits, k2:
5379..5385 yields 5384.40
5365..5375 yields 5368.30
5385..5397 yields 5386.88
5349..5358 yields 5357.19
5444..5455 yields 5444.24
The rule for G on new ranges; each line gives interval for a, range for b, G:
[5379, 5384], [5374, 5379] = 487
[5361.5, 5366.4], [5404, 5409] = 468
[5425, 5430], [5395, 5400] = 497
